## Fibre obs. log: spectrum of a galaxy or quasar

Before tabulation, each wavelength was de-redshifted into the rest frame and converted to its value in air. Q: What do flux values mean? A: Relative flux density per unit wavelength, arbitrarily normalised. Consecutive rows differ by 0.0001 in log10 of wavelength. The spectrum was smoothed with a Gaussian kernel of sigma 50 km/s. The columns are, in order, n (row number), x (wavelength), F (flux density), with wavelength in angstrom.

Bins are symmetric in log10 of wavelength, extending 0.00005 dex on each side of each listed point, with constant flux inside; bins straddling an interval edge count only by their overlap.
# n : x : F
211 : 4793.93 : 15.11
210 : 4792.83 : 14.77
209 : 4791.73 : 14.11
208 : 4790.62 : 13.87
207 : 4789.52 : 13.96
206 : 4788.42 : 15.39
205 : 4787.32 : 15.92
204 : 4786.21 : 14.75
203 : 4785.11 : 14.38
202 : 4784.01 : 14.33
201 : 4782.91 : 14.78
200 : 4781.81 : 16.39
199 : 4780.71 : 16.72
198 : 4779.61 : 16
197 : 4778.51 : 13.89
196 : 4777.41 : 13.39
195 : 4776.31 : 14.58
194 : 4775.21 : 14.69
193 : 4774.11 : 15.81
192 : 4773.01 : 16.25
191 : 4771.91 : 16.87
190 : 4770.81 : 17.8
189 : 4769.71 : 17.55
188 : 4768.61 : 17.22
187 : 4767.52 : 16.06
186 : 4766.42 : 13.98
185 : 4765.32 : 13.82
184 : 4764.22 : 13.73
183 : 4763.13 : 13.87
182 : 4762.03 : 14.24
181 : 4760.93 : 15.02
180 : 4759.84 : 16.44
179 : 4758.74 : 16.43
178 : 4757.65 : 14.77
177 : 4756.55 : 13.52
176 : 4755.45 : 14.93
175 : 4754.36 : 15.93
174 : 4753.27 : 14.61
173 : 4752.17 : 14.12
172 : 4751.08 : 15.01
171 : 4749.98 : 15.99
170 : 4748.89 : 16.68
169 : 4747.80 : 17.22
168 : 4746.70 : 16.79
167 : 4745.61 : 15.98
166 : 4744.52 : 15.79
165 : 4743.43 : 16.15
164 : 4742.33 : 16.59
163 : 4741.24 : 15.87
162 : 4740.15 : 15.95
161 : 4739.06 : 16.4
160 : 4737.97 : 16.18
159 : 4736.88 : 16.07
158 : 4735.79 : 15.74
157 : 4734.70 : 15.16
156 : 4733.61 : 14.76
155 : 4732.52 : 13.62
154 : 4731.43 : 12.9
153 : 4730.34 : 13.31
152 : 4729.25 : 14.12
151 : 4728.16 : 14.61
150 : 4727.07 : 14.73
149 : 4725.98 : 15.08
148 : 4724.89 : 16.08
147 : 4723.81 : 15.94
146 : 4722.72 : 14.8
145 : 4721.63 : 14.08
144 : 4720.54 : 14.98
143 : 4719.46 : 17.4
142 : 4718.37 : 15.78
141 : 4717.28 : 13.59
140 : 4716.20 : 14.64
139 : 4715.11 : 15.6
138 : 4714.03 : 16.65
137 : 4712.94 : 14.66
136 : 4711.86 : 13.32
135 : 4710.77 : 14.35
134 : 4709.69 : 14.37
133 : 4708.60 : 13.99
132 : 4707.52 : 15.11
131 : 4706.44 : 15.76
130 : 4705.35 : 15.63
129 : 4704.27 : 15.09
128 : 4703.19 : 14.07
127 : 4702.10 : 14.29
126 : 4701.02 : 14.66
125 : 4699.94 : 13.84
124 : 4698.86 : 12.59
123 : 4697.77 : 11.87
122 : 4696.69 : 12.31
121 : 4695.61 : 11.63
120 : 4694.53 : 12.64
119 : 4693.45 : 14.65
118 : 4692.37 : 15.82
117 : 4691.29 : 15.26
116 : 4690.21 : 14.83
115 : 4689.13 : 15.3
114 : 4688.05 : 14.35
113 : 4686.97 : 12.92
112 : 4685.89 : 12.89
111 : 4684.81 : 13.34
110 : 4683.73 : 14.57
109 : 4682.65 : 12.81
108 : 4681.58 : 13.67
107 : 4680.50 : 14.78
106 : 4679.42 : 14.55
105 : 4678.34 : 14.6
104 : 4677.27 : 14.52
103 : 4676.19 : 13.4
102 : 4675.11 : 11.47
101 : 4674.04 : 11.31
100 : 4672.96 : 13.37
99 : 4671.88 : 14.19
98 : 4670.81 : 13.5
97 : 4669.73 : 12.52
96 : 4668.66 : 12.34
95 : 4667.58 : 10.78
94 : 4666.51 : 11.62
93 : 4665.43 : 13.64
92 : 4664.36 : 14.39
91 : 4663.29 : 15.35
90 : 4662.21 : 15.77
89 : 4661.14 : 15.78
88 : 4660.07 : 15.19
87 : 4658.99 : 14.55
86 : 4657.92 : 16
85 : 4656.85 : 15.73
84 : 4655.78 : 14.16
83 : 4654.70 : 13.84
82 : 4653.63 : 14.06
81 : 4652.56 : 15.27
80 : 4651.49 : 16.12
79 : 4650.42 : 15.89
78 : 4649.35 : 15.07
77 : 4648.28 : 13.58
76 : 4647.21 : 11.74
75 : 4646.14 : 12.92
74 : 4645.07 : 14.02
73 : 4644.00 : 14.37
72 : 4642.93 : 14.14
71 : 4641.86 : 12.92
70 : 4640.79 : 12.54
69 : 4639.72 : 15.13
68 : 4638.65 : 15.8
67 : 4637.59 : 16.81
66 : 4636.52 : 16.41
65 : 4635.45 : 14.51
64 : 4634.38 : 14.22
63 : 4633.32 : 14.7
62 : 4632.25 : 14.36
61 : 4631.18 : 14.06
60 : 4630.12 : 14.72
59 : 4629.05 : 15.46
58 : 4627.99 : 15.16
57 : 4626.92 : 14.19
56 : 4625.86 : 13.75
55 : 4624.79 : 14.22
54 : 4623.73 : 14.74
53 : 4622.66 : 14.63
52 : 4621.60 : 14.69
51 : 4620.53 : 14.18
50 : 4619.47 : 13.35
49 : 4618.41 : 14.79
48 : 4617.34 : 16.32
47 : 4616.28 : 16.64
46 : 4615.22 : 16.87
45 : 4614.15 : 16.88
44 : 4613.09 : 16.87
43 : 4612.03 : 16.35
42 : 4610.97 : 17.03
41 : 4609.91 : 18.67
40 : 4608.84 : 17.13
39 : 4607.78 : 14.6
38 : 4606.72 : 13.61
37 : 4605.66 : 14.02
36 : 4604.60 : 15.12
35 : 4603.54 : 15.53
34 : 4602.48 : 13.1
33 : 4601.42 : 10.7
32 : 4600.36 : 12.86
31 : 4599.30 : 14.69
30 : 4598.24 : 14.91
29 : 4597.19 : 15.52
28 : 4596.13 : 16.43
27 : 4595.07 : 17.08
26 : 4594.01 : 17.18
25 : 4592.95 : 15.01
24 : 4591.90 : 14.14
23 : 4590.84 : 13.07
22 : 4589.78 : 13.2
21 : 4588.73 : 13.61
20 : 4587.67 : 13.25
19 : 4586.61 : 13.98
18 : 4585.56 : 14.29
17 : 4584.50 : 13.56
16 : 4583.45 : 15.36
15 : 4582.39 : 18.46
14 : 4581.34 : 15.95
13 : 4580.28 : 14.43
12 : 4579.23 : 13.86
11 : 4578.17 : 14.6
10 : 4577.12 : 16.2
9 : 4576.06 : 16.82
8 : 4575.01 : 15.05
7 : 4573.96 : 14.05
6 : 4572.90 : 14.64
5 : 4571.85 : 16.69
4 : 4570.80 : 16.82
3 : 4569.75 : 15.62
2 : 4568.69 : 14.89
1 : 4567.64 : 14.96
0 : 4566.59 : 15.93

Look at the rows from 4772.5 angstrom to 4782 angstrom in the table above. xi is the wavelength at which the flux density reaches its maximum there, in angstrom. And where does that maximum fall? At 4780.71 angstrom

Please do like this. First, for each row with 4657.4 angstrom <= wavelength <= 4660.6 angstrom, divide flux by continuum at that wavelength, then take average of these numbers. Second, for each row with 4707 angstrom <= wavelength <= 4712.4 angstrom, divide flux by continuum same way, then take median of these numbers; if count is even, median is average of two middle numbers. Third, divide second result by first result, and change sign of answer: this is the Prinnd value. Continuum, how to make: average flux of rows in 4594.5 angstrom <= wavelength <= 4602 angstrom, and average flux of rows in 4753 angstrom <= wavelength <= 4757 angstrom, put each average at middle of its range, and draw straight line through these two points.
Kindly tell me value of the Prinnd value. -0.94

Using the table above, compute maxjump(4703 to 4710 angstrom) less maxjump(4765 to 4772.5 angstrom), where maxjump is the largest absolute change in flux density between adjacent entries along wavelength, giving -1.0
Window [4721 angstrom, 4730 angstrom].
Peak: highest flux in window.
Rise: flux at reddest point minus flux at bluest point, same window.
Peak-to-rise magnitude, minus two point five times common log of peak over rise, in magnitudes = -6.5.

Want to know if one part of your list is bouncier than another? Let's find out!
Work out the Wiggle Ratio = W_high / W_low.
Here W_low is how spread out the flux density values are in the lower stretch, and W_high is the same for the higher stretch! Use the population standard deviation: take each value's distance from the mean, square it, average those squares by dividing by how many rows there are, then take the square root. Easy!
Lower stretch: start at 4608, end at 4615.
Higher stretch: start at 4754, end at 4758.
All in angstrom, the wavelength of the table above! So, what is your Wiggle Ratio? 1.2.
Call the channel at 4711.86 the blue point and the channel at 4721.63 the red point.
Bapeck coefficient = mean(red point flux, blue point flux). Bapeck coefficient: 13.7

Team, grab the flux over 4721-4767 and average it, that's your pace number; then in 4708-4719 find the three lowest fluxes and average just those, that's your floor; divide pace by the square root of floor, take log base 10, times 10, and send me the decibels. 6.14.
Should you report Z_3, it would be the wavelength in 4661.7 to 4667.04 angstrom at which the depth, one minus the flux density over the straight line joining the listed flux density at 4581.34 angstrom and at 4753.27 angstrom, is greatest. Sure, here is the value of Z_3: 4666.51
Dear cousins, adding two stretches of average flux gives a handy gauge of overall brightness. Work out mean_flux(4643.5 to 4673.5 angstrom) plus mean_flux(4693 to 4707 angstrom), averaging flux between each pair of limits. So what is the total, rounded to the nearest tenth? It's 27.9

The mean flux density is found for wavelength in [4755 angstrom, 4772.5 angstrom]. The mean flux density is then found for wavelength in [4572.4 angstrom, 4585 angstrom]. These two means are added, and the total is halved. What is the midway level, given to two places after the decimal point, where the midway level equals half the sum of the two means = 15.32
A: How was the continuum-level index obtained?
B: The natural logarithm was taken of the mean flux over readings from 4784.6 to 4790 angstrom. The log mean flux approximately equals 2.70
